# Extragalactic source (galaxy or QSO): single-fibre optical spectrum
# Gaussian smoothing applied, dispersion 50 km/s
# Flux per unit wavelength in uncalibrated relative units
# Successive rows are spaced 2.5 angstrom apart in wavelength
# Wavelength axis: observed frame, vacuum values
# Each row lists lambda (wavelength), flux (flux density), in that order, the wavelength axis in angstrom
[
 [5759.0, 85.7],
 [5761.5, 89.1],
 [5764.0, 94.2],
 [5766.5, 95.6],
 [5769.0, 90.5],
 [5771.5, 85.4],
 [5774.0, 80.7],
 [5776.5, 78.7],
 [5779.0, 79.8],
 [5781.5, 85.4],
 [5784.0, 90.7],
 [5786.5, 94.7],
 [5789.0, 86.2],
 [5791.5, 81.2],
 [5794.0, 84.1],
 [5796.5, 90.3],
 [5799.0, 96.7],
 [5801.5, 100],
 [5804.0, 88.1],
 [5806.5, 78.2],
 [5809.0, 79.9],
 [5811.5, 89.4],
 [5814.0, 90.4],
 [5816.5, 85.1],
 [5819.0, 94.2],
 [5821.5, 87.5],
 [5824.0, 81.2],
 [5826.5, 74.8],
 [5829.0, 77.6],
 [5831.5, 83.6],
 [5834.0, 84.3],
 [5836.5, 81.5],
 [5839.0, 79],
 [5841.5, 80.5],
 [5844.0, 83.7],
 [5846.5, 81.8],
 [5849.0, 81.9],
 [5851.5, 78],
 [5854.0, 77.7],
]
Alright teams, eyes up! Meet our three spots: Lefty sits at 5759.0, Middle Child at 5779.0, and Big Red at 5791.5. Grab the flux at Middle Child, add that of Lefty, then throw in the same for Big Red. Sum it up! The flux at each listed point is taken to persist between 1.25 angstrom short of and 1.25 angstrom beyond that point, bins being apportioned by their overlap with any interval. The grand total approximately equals 247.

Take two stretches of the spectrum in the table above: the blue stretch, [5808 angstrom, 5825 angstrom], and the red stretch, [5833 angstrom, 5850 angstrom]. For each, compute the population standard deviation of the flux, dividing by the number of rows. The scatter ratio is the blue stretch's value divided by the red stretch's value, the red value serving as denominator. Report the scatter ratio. 2.8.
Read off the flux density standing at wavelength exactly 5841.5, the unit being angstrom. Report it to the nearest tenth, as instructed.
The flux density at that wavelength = 80.5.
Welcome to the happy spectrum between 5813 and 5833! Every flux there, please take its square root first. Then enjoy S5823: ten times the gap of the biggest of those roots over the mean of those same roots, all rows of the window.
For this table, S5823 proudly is 5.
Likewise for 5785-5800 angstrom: 4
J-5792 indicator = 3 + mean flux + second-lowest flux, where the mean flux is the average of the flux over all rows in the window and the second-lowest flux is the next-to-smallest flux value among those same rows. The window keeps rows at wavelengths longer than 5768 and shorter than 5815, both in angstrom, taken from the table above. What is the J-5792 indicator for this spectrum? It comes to 169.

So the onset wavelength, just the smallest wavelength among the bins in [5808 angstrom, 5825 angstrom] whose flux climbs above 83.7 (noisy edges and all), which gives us 5811.5 angstrom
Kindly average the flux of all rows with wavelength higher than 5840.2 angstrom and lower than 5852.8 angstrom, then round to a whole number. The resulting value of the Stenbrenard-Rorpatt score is 81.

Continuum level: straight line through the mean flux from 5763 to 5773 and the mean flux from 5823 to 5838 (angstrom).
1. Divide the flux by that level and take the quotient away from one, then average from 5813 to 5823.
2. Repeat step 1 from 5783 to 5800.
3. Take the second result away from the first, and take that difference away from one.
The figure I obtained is 1.06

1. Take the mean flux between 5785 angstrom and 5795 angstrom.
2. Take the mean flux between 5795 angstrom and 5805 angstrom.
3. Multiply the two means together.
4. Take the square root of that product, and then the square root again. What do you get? 9.49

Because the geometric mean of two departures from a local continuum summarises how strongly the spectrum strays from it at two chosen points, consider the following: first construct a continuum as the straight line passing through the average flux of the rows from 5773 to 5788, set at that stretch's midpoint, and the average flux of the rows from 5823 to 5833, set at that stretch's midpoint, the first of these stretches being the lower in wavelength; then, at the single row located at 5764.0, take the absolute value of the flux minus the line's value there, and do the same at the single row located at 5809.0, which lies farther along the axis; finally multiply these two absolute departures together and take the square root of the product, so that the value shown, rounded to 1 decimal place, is 3.5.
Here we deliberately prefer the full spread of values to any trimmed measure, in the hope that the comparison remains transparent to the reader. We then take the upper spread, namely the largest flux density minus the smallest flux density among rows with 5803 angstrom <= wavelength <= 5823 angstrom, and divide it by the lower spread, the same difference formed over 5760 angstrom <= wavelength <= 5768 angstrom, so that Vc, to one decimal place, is 2.5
